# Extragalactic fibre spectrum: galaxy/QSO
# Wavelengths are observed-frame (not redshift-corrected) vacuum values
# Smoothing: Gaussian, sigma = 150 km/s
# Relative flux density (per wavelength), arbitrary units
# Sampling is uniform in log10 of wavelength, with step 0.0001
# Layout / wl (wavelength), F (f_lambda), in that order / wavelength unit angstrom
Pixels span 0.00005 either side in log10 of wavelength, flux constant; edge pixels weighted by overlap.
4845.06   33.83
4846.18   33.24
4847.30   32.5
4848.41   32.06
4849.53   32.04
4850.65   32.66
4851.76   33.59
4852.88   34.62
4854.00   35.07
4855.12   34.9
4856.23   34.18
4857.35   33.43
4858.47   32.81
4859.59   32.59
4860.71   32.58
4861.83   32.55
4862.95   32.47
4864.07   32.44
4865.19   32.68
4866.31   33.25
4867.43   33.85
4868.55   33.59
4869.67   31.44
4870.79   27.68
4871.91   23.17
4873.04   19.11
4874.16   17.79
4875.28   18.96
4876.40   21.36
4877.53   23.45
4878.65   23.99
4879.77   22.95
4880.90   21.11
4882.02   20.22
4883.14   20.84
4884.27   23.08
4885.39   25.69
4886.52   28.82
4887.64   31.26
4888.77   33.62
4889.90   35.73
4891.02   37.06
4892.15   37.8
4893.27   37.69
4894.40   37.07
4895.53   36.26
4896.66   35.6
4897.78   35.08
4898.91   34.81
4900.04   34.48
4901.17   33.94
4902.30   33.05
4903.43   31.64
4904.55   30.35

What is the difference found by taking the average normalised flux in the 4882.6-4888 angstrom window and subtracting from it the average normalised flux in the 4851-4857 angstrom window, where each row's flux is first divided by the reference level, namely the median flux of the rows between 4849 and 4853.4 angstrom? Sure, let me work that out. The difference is -0.26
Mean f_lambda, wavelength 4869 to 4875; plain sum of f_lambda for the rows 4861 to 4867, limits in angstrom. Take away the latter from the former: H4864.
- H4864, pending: -140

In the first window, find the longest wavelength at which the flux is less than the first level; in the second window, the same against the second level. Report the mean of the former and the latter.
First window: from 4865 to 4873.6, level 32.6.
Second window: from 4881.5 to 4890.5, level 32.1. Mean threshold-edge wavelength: 4880.3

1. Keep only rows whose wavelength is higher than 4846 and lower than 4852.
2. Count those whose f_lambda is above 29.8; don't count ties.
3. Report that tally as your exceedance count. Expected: 6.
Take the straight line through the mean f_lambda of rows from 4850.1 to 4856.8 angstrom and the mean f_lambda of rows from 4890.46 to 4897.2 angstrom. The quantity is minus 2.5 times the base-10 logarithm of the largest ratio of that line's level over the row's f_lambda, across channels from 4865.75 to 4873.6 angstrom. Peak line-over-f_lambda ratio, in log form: -0.67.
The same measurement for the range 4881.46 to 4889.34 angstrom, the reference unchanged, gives -0.63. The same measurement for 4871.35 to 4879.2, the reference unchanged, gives -0.75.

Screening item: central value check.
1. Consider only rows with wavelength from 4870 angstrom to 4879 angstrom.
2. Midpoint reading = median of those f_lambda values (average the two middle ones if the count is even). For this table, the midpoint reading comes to 22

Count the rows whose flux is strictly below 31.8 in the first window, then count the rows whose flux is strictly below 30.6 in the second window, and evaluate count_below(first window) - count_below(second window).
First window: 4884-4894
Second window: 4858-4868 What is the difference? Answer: 4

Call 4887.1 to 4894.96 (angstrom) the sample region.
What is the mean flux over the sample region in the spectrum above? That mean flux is 36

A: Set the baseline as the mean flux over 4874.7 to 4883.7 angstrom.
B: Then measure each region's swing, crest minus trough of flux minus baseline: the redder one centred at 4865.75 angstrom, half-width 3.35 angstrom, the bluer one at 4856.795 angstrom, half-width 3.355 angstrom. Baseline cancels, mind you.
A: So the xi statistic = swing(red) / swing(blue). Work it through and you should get 0.6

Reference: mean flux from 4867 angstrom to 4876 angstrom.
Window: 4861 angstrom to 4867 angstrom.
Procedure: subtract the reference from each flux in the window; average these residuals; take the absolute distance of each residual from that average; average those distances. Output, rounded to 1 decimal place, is 0.2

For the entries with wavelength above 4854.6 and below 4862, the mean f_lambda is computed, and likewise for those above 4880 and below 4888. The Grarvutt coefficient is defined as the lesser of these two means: 24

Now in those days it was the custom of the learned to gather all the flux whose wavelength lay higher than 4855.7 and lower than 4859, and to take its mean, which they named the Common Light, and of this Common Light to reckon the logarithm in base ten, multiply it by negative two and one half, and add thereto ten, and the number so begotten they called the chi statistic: 6.19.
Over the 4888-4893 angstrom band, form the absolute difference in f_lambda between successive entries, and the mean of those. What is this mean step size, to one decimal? 1.4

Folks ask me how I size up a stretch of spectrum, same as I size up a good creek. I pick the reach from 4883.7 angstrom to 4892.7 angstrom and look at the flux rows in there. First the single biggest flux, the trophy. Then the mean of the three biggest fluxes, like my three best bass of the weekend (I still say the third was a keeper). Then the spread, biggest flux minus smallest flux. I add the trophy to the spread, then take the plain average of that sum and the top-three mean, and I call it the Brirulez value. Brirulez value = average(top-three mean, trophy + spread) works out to 45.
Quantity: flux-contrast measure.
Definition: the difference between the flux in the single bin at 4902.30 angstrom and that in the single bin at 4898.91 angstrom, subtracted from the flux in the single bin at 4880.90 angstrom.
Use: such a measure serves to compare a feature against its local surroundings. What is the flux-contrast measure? 23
